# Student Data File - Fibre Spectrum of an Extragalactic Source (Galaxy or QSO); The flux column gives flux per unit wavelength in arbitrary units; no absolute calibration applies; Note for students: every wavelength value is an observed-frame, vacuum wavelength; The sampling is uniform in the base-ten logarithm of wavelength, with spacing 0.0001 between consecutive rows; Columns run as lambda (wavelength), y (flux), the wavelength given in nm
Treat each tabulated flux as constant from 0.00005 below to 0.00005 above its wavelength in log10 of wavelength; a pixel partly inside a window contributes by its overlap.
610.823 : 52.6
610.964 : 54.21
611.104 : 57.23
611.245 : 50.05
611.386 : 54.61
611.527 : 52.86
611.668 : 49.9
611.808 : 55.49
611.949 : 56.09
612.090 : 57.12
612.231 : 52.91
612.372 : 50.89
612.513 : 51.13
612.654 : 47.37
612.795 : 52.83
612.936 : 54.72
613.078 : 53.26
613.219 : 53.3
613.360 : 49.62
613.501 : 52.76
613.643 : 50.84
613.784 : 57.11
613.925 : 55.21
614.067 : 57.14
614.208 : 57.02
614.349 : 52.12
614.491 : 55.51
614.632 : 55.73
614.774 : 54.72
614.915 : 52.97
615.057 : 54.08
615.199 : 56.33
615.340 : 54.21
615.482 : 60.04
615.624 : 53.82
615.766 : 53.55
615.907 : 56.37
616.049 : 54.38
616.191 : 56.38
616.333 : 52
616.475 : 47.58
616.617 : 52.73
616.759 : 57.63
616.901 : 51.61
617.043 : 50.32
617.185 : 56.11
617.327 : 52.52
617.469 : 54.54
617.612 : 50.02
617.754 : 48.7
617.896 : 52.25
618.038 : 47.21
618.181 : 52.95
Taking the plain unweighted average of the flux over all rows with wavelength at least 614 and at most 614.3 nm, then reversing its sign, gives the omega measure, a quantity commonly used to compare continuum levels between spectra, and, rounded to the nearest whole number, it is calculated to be -57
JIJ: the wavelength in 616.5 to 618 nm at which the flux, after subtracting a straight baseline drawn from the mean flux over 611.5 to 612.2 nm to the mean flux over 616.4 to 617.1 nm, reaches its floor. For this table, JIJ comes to 617.754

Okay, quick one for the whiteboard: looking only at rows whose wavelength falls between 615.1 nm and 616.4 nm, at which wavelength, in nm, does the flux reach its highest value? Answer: 615.482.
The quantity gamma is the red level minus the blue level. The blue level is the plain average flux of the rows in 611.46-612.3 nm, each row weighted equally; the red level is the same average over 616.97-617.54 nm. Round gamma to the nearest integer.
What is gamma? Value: -1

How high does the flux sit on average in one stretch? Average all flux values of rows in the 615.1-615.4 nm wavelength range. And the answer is 55.3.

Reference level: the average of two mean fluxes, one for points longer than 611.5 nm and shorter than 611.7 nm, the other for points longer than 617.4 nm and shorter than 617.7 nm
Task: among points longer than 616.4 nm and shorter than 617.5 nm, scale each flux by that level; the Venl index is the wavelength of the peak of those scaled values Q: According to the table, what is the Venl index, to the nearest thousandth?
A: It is 616.759 nm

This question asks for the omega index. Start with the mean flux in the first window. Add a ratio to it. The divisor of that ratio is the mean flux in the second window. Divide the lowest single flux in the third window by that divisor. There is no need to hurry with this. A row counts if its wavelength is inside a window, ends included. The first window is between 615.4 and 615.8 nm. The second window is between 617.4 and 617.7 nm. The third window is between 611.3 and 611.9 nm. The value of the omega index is 56.8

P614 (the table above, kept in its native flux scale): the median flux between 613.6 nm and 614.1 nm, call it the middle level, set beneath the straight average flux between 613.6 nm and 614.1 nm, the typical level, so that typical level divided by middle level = 0.98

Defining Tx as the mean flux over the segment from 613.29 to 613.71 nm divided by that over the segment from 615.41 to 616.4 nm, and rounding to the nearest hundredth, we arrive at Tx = 0.92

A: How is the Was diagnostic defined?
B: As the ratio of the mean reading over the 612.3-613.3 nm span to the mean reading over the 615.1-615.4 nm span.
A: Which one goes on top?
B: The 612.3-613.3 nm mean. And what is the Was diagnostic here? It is 0.94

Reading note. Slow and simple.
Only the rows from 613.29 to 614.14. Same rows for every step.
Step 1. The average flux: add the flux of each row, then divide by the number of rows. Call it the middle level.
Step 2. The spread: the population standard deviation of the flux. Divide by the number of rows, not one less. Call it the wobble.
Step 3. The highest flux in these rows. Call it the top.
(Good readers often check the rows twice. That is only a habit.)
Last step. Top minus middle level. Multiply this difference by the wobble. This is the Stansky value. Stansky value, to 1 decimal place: 9.8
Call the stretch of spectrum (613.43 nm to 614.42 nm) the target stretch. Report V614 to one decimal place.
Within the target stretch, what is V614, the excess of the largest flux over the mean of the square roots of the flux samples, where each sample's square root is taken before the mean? 49.8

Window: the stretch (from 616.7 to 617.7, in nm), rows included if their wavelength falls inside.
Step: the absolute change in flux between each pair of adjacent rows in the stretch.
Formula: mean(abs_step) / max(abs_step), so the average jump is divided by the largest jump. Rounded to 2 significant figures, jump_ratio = 0.64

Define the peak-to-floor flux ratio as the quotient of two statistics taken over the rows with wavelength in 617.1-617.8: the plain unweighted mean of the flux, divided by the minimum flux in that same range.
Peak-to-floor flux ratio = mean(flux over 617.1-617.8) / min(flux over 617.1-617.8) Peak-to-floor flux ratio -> 1.08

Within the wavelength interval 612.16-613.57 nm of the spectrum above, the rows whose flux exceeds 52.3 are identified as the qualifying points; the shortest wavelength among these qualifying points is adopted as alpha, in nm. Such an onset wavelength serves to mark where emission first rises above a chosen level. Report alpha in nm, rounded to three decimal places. 612.231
